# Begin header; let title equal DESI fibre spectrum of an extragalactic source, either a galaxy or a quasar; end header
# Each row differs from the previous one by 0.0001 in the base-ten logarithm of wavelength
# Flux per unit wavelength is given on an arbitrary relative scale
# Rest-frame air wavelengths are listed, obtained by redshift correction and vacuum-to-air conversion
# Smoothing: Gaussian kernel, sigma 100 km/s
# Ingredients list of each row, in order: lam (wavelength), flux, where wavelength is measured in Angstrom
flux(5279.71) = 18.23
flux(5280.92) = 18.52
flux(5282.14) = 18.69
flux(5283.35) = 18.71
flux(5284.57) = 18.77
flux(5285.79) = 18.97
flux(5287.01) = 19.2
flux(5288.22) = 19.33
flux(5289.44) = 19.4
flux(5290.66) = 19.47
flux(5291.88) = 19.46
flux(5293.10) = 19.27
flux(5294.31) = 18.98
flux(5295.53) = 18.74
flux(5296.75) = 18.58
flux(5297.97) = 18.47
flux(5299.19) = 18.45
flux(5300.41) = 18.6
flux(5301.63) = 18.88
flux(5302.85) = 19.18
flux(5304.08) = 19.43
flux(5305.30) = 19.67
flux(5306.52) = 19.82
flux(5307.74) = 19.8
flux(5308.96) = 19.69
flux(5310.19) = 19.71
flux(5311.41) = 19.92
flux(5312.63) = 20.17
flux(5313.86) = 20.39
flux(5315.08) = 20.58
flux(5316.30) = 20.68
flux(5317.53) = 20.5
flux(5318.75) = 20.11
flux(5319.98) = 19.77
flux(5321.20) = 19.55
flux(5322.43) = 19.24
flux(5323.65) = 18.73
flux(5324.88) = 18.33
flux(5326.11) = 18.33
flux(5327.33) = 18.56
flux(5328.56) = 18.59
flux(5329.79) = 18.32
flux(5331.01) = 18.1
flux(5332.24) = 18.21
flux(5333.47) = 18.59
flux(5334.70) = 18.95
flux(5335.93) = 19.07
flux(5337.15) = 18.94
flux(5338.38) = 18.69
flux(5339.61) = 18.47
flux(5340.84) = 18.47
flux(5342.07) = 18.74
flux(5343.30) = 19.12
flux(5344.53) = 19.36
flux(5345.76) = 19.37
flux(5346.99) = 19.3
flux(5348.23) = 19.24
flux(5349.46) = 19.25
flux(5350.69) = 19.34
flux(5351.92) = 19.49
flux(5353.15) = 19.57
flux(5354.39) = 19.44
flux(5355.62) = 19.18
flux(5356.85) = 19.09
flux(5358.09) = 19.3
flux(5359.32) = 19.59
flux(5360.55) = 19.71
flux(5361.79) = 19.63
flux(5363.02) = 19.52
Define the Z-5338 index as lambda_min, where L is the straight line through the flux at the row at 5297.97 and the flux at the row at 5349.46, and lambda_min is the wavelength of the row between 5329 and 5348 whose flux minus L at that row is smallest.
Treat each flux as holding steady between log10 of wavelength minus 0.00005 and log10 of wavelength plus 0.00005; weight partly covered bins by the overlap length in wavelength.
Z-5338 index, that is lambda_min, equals 5331.01 Angstrom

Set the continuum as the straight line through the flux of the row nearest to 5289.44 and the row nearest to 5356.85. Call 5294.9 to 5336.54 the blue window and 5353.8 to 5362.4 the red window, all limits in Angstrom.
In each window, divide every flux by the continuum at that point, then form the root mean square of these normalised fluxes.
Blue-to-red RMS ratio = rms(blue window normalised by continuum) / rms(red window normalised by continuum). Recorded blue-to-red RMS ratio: 0.98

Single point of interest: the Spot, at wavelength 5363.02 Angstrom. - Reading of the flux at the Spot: 19.52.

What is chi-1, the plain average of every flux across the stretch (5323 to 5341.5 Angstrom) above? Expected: 18.6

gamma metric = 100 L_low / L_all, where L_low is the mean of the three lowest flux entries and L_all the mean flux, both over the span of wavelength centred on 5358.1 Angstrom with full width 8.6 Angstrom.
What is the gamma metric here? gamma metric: 98.8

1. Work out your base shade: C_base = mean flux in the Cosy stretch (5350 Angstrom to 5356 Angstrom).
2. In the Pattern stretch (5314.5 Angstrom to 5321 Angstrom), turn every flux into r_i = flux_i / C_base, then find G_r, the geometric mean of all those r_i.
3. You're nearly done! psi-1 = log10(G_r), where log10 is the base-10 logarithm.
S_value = 0.020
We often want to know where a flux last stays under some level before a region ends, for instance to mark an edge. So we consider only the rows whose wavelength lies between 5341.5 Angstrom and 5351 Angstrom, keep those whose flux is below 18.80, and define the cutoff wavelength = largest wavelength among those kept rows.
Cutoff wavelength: 5342.07 Angstrom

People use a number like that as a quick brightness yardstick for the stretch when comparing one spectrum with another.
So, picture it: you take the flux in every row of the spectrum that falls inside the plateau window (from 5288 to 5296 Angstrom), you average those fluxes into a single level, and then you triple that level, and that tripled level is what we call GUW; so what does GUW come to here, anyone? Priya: 57.7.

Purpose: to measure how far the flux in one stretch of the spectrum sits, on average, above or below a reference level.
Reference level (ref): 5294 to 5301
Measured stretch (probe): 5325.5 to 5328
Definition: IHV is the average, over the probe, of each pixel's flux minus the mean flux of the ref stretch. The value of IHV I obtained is -0.2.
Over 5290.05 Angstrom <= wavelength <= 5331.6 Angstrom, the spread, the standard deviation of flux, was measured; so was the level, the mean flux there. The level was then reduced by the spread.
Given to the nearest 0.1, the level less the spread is 18.6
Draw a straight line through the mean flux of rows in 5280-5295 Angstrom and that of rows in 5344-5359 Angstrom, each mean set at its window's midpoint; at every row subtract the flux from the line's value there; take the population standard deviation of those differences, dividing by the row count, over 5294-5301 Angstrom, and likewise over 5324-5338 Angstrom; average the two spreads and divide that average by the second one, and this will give 0.8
